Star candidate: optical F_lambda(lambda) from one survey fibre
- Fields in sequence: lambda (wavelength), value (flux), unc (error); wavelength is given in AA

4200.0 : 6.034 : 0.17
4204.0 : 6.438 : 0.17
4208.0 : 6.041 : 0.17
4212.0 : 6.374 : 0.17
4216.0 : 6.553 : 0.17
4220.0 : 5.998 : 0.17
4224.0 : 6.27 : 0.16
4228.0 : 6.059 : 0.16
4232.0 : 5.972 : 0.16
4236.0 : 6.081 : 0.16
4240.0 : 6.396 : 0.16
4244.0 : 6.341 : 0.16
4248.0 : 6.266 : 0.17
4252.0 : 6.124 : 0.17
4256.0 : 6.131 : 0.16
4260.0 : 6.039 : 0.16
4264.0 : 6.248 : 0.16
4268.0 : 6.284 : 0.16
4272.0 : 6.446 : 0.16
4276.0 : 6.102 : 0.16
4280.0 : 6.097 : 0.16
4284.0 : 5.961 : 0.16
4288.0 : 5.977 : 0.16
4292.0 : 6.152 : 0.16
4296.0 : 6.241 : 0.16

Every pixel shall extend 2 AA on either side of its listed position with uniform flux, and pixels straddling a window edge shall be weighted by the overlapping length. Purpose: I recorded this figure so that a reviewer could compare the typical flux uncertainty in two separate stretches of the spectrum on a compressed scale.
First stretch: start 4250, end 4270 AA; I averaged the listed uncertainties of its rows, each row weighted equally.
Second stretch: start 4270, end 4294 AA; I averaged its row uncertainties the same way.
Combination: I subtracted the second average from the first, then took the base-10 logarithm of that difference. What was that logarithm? -2.7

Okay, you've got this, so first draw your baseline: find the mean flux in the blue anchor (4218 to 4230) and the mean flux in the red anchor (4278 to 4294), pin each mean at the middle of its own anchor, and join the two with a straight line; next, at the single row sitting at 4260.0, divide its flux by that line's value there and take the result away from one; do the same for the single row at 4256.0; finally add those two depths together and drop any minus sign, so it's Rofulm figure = 0.00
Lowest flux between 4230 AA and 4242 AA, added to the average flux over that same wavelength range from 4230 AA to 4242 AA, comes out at 12.12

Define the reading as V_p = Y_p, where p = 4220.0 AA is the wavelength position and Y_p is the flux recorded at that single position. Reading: 5.998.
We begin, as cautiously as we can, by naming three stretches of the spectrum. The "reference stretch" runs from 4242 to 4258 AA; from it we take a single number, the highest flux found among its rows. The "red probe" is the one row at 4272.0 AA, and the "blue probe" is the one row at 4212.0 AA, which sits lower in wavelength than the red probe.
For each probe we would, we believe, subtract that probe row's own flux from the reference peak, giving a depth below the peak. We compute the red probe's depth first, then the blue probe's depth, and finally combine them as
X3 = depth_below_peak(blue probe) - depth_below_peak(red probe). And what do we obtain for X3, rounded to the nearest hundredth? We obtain 0.07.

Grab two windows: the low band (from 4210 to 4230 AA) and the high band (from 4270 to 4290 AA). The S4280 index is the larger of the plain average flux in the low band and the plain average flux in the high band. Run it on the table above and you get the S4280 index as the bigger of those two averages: 6.25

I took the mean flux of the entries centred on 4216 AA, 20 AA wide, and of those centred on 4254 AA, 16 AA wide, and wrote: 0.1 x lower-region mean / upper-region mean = 0.1017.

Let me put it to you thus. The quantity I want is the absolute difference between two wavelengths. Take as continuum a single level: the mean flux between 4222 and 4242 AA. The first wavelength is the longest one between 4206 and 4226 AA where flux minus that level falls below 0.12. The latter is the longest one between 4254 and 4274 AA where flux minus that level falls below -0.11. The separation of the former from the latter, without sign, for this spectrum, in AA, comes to 36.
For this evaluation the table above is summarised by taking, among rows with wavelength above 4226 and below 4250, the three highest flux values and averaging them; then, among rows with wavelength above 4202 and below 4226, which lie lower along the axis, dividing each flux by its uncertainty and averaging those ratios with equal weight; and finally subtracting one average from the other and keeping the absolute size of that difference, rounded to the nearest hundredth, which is 30.99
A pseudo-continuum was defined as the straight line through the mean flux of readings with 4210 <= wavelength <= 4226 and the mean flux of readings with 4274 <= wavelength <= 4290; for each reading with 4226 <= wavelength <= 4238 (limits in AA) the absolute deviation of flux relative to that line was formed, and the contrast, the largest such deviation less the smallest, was 0.13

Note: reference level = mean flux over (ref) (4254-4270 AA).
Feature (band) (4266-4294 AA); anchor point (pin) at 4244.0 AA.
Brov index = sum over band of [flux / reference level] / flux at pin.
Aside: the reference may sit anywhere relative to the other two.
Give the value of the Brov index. 1.10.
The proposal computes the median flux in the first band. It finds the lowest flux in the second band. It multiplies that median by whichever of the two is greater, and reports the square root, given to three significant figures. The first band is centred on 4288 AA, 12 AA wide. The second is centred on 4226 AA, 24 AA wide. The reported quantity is 5.98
